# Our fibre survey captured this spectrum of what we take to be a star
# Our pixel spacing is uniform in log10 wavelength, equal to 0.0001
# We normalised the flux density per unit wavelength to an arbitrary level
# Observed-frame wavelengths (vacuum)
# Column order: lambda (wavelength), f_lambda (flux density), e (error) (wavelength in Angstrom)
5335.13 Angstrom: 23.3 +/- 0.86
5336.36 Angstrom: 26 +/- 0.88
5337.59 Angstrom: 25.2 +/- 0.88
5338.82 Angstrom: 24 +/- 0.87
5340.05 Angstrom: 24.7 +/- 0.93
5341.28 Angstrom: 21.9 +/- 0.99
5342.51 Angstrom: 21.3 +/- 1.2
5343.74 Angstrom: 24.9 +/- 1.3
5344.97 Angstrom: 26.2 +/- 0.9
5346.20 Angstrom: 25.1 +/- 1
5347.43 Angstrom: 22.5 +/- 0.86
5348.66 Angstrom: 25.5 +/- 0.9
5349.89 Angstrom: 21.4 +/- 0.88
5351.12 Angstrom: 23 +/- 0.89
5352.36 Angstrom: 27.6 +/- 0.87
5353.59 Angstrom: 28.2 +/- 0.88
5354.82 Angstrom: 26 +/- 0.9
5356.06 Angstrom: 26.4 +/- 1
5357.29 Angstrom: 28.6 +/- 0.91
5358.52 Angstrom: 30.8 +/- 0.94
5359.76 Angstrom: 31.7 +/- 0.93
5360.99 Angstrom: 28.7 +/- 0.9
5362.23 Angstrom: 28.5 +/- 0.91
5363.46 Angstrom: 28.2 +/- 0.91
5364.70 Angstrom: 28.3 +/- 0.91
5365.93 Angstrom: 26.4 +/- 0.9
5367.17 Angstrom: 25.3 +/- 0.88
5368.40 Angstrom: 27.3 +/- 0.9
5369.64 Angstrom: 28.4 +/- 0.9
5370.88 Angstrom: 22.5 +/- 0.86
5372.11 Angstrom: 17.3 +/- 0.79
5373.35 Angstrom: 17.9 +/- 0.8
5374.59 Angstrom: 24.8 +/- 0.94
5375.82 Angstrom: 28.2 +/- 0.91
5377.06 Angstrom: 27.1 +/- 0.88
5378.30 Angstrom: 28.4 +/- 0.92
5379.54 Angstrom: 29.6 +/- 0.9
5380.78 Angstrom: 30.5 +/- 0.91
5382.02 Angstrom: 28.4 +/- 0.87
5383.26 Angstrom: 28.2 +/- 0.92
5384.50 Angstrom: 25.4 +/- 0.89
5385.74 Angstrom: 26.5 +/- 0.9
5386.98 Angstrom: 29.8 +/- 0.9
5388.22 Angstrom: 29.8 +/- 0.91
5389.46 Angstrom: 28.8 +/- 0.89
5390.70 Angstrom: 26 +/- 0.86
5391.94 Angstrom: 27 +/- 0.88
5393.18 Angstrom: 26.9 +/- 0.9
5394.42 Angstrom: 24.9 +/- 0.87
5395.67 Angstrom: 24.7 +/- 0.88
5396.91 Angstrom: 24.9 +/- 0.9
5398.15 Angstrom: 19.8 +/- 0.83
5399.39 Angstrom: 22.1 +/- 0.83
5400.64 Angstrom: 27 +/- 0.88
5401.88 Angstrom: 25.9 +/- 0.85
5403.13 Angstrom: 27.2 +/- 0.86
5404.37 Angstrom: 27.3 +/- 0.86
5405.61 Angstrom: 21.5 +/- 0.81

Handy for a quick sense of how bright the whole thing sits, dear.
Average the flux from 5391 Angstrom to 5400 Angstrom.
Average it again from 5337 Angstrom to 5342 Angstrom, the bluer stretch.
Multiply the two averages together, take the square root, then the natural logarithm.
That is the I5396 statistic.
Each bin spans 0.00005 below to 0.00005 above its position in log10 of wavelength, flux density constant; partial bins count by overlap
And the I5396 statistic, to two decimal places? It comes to 3.18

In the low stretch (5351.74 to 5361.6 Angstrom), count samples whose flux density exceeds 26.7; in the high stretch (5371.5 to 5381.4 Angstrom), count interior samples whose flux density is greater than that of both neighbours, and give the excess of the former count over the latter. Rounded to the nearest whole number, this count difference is 5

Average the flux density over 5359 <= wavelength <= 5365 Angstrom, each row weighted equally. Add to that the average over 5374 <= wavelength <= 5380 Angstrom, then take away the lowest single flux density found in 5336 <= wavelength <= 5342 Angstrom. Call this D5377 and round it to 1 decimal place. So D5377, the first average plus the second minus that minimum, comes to 34.8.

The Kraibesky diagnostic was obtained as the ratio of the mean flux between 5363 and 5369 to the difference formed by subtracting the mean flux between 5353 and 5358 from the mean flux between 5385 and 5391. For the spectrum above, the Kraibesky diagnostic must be 31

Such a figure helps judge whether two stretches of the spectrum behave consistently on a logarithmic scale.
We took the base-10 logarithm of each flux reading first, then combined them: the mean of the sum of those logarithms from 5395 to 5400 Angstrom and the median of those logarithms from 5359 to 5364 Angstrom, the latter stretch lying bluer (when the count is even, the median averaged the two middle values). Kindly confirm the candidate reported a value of 3.44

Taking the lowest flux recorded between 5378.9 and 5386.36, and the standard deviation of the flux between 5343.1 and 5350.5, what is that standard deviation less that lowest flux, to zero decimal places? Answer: -24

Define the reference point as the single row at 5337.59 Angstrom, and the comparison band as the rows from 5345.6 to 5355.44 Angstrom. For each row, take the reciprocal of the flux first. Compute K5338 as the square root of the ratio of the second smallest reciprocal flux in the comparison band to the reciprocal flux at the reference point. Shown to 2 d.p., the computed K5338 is 0.96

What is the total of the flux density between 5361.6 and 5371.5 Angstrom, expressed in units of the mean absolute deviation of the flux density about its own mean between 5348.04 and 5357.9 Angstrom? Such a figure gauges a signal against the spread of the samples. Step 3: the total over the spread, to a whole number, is 113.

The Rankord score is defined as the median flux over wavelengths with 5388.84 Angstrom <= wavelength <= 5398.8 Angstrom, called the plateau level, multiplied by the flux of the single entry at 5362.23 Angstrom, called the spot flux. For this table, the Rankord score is 725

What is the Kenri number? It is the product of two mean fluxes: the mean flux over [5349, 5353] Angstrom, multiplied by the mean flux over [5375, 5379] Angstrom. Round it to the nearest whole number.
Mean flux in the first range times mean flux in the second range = 670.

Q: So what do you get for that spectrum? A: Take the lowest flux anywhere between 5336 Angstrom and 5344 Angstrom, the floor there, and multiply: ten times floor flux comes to 213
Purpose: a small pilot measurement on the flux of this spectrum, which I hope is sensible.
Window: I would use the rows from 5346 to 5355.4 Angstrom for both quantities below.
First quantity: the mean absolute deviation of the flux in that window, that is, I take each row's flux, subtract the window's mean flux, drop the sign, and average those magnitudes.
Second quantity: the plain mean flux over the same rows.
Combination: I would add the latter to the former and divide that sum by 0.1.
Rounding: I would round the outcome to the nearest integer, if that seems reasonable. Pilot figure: 269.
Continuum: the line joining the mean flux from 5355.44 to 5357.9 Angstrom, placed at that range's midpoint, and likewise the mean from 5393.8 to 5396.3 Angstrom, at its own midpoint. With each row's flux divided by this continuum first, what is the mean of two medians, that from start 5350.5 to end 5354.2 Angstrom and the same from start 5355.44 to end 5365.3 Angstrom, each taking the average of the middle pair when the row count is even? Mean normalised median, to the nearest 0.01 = 1.02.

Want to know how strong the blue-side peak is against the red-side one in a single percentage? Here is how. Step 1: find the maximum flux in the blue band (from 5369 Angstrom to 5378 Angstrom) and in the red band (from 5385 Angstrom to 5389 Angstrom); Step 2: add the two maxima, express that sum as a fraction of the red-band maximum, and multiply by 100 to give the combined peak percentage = 195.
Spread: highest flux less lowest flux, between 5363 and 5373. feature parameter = 11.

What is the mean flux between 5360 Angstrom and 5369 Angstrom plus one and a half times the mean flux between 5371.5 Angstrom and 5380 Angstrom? 64.7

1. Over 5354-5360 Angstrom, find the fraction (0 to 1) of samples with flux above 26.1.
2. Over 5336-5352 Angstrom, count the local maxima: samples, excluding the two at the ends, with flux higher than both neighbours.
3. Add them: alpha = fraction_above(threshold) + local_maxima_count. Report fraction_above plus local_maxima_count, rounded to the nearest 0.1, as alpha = 3.8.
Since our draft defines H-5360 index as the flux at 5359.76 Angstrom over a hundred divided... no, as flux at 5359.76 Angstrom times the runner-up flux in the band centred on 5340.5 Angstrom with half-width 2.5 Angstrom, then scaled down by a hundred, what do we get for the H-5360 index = 7.6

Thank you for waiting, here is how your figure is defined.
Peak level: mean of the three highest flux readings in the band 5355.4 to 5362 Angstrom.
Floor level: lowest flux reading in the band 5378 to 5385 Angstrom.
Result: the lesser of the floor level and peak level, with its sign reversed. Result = -25.4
